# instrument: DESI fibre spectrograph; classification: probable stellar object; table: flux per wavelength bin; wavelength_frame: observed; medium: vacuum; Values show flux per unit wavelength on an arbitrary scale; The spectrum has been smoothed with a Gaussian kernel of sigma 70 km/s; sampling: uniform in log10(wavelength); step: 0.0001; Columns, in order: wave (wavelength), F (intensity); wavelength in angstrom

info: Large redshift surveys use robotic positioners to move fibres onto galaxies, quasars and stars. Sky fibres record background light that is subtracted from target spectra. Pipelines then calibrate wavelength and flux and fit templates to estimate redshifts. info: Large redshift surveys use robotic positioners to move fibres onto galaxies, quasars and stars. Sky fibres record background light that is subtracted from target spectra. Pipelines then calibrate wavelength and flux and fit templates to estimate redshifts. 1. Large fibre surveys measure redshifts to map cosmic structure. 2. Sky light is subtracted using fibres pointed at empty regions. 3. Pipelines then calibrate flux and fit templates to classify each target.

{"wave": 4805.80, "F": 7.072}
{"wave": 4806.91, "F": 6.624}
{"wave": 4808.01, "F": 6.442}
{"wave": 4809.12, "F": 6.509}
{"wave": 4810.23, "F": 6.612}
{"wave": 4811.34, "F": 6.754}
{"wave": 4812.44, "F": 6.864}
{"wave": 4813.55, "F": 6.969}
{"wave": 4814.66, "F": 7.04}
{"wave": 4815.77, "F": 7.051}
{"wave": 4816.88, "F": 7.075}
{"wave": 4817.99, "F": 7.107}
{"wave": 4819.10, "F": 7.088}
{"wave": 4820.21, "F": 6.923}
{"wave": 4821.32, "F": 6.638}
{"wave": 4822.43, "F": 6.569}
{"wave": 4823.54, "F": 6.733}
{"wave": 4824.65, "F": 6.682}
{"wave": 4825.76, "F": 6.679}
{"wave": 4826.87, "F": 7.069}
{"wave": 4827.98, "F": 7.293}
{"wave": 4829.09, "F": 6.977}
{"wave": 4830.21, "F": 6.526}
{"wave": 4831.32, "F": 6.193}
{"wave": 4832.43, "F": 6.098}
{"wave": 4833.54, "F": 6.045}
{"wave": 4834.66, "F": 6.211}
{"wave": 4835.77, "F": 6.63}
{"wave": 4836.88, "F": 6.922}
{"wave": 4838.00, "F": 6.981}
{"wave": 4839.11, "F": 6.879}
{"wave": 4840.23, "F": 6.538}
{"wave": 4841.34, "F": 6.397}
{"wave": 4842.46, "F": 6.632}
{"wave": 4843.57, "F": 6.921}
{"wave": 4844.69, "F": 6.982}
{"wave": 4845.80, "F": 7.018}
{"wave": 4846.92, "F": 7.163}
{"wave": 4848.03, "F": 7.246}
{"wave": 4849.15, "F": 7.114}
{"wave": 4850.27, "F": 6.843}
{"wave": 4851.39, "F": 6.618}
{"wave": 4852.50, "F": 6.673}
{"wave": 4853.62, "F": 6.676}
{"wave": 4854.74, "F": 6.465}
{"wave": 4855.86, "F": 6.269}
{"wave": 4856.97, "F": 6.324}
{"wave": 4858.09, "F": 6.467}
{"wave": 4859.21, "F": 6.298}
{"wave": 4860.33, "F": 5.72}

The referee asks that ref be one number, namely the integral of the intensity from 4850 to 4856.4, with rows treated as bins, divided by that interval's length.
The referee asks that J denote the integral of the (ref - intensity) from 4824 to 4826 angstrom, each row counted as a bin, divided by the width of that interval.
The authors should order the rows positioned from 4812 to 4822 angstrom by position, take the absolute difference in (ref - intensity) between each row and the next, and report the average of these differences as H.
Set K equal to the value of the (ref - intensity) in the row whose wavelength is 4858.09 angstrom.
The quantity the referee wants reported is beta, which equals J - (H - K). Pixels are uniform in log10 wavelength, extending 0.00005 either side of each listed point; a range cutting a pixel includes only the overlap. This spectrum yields -0.08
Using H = 0.09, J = -0.1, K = 0.11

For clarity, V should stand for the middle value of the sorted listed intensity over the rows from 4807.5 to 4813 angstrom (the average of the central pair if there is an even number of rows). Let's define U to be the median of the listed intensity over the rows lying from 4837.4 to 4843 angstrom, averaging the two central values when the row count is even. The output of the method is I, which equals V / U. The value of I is 1.00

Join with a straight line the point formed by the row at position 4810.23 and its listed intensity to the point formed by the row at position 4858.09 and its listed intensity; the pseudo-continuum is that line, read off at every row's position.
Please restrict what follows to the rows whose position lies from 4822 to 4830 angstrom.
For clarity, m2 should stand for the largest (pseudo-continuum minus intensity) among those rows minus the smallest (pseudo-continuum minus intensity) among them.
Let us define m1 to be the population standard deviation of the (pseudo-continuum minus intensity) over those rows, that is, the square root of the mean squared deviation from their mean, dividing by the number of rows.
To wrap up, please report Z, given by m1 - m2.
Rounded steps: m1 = 0.247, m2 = 0.74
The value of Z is -0.49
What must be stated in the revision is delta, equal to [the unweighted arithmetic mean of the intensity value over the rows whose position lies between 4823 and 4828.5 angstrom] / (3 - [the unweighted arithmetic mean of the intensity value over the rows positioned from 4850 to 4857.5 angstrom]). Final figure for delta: -1.94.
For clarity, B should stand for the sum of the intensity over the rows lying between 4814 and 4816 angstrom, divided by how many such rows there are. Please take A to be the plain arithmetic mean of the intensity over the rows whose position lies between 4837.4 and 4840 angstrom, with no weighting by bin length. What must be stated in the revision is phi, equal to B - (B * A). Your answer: -41.8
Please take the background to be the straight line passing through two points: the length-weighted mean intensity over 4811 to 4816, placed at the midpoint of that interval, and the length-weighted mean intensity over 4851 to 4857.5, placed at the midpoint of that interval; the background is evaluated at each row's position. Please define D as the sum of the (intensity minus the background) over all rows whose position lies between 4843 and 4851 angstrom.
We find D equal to 3.17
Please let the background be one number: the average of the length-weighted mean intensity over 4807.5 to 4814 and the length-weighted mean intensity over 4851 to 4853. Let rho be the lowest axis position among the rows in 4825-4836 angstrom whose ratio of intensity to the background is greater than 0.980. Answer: 4825.76 angstrom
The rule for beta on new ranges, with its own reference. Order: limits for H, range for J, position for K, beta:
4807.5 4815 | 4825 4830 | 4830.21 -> -0.43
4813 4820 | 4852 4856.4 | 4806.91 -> -0.02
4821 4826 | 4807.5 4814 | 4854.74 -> -0.07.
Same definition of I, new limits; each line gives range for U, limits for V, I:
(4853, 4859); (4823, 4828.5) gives 1.04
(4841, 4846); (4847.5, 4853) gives 0.99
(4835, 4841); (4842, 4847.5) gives 1.01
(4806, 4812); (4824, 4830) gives 1.06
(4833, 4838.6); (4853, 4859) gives 0.98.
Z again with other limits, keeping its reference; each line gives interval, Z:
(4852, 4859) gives -0.25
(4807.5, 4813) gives -0.28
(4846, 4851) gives -0.25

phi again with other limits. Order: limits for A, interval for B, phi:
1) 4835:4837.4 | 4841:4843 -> -37.6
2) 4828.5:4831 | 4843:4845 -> -40.0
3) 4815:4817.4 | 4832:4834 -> -36.8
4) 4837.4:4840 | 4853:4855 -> -39.0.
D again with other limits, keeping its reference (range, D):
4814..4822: 0.67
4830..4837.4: -2.48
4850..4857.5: 0.25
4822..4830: 0.32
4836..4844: 0.66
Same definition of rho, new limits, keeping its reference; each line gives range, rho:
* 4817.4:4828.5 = 4817.99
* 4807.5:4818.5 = 4810.23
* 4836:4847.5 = 4836.88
